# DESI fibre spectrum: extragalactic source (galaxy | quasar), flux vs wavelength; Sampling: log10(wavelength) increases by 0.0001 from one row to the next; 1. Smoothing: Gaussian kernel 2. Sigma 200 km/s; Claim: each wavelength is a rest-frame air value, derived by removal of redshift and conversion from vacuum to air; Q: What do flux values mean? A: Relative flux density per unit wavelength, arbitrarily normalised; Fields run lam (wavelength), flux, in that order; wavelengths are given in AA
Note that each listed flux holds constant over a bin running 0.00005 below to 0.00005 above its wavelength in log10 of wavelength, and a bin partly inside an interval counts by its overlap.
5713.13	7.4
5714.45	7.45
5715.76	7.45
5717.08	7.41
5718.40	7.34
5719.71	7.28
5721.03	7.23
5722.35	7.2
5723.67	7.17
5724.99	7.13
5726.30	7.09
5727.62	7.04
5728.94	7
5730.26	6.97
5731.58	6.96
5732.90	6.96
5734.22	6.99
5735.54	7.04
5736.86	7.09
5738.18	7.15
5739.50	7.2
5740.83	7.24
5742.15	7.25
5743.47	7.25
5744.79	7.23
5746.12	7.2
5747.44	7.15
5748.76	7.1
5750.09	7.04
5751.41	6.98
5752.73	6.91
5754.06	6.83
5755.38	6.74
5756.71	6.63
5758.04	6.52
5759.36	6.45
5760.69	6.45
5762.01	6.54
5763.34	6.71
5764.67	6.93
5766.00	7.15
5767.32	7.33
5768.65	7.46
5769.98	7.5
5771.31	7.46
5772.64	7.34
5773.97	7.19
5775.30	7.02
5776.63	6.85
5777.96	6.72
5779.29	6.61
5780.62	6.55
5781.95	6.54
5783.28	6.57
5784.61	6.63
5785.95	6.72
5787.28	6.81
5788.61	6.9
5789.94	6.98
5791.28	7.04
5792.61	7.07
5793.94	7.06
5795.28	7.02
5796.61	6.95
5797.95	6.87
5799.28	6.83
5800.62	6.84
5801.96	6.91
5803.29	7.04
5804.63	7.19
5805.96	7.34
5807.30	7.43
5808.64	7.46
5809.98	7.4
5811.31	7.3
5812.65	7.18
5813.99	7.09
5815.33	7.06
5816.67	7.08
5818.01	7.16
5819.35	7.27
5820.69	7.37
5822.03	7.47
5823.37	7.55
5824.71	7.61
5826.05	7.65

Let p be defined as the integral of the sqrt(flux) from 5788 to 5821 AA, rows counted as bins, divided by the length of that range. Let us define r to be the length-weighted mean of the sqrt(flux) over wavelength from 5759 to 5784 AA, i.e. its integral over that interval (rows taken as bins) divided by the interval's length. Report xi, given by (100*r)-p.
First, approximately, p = 2.67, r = 2.63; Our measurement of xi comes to 260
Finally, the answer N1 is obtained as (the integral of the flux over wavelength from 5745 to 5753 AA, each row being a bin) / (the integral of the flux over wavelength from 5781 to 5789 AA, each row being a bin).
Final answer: 1.06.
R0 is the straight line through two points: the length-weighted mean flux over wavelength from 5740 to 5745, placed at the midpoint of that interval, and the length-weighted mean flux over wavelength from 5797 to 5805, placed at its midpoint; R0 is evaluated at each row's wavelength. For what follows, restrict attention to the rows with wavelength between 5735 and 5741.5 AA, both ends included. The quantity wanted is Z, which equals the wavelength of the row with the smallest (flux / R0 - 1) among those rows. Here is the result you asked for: 5735.54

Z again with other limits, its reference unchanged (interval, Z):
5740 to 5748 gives 5747.44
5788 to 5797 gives 5788.61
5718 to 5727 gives 5726.30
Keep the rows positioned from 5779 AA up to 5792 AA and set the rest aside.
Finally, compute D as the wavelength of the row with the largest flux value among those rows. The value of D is 5791.28 AA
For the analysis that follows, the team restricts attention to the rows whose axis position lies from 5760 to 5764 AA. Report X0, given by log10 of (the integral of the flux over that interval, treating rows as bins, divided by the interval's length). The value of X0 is 0.82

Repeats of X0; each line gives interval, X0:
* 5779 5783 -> 0.82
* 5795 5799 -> 0.84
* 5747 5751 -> 0.85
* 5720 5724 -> 0.86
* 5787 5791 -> 0.84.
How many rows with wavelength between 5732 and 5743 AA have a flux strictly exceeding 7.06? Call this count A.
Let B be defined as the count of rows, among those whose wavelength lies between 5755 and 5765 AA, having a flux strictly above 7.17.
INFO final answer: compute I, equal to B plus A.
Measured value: 5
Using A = 5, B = 0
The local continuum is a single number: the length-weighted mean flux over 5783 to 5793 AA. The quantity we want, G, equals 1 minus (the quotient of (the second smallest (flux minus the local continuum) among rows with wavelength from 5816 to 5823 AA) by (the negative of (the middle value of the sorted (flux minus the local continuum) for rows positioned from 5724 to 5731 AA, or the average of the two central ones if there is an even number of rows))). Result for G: 2.6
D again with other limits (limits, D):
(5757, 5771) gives 5769.98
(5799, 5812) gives 5808.64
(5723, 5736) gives 5723.67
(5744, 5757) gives 5744.79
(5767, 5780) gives 5769.98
